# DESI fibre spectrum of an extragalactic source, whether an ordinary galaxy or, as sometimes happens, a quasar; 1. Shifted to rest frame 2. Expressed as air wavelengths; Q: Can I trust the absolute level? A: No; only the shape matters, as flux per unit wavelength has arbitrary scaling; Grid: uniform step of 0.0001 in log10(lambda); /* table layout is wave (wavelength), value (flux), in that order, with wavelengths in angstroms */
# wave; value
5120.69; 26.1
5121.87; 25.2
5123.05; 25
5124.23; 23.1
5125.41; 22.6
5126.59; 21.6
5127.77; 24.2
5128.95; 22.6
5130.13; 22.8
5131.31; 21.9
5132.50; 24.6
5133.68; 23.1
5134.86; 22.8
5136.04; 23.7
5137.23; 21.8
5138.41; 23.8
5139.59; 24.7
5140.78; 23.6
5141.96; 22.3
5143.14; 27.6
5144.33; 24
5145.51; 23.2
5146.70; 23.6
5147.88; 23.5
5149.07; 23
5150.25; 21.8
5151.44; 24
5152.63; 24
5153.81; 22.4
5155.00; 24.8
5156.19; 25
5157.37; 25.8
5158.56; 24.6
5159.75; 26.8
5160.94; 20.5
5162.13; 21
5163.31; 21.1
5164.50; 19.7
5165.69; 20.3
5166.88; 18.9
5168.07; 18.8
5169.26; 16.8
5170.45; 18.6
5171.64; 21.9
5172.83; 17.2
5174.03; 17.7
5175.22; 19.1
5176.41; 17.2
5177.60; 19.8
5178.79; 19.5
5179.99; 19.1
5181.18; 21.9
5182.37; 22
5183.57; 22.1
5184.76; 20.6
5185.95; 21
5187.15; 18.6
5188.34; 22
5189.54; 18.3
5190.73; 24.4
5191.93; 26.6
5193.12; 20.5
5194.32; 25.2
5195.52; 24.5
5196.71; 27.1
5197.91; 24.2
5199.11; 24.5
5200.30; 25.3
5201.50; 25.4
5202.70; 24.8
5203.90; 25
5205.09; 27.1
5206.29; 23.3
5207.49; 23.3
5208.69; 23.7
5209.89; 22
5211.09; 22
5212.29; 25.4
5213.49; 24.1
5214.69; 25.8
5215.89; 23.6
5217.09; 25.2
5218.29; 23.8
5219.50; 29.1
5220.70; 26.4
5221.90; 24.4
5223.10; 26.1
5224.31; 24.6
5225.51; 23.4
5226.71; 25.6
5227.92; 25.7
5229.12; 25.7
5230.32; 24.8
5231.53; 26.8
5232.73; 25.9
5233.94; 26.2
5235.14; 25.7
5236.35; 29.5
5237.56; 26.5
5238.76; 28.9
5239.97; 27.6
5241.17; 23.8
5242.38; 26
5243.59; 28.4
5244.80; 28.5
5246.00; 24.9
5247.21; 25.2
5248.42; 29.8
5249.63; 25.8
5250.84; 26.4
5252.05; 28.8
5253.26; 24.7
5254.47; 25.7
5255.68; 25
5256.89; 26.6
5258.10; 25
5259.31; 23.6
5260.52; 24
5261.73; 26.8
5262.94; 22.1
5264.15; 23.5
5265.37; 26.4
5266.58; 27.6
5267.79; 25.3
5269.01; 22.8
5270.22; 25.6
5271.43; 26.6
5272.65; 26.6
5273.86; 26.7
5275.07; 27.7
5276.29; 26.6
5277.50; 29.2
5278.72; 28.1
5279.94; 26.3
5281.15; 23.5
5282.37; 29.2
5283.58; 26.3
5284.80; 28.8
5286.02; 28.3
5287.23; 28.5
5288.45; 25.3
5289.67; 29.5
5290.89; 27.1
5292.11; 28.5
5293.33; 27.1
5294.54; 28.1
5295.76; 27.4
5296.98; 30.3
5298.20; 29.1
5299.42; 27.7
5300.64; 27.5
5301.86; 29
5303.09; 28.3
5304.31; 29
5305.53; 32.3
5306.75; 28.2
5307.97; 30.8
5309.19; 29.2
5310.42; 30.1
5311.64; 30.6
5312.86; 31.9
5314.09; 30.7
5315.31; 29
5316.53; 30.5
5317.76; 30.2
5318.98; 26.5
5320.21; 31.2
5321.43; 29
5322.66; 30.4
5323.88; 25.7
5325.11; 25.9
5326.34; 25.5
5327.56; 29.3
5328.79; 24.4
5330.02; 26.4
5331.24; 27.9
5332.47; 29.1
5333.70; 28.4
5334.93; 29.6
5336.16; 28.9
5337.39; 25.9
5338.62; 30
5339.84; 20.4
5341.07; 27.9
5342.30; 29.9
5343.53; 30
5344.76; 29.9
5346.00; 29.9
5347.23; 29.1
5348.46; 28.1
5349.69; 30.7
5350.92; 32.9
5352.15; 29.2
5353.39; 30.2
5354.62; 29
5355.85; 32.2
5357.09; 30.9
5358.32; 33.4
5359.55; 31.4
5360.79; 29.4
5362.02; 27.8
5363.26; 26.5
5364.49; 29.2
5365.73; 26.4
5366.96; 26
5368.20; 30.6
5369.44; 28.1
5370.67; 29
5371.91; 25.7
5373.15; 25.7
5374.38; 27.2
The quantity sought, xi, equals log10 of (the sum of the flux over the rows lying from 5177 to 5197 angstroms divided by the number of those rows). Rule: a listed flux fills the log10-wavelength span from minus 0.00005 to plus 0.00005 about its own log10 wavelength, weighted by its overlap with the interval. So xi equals 1.34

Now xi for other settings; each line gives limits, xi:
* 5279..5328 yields 1.46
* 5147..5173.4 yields 1.34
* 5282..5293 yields 1.45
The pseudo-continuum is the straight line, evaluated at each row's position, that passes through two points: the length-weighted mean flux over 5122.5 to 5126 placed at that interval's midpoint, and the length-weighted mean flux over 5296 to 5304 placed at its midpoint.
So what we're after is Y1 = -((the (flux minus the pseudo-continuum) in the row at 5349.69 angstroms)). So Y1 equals -0.7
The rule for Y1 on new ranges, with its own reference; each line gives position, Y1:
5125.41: 1.0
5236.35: -2.7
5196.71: -1.5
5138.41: 0.2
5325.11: 3.4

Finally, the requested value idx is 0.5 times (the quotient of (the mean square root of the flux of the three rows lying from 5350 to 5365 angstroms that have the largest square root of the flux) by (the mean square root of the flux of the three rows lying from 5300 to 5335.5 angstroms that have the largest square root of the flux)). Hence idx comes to 0.51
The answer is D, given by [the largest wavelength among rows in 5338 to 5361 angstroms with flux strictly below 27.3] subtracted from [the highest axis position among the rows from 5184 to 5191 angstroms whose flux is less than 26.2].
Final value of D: -149.1 angstroms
